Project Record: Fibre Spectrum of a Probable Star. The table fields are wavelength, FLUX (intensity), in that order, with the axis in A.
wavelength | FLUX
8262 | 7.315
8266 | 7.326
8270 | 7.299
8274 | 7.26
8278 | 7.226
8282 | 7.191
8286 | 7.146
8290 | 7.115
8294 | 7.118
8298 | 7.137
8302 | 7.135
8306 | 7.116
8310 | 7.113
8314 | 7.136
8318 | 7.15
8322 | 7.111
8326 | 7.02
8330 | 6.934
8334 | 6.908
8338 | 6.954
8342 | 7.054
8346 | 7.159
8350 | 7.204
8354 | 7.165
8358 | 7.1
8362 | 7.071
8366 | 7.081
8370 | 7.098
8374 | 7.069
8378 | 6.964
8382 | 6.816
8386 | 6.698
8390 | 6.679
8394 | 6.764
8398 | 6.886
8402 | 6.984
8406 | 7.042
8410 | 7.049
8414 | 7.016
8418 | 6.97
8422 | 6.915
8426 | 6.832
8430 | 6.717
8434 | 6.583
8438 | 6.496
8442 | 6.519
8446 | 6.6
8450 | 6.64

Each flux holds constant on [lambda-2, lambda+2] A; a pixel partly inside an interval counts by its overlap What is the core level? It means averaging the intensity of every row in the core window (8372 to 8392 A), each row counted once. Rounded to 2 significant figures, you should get 6.8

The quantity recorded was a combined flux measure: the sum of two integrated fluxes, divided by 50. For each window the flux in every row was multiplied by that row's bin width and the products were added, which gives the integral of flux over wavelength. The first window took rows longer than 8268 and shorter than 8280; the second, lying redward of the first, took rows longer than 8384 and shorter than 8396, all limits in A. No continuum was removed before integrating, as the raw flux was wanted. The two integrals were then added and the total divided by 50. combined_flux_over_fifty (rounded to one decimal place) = 3.4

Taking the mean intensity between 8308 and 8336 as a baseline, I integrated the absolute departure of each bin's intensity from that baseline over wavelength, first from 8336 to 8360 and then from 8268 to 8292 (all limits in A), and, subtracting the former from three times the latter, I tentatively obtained 9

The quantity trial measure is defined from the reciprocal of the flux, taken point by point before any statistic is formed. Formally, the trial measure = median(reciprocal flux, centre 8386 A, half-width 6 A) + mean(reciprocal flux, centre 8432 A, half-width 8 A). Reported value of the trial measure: 0.300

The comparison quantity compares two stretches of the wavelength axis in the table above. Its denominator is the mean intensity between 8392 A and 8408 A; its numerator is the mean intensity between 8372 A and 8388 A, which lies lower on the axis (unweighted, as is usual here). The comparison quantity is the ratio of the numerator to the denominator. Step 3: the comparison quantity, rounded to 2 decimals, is 1.00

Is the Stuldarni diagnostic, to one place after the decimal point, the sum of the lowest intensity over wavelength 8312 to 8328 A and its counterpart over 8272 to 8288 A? 14.2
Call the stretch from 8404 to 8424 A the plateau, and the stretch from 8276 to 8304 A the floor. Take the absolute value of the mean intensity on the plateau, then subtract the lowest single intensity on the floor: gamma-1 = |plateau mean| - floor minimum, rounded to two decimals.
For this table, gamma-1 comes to -0.12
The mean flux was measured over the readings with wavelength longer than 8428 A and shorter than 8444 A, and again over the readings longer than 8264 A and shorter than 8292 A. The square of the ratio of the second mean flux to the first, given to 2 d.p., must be 1.21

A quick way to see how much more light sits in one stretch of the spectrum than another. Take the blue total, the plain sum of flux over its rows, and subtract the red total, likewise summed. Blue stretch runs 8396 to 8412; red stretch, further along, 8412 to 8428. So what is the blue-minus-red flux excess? 0.23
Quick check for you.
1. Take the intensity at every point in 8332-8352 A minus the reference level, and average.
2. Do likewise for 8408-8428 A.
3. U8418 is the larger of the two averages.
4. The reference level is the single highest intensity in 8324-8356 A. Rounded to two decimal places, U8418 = -0.15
